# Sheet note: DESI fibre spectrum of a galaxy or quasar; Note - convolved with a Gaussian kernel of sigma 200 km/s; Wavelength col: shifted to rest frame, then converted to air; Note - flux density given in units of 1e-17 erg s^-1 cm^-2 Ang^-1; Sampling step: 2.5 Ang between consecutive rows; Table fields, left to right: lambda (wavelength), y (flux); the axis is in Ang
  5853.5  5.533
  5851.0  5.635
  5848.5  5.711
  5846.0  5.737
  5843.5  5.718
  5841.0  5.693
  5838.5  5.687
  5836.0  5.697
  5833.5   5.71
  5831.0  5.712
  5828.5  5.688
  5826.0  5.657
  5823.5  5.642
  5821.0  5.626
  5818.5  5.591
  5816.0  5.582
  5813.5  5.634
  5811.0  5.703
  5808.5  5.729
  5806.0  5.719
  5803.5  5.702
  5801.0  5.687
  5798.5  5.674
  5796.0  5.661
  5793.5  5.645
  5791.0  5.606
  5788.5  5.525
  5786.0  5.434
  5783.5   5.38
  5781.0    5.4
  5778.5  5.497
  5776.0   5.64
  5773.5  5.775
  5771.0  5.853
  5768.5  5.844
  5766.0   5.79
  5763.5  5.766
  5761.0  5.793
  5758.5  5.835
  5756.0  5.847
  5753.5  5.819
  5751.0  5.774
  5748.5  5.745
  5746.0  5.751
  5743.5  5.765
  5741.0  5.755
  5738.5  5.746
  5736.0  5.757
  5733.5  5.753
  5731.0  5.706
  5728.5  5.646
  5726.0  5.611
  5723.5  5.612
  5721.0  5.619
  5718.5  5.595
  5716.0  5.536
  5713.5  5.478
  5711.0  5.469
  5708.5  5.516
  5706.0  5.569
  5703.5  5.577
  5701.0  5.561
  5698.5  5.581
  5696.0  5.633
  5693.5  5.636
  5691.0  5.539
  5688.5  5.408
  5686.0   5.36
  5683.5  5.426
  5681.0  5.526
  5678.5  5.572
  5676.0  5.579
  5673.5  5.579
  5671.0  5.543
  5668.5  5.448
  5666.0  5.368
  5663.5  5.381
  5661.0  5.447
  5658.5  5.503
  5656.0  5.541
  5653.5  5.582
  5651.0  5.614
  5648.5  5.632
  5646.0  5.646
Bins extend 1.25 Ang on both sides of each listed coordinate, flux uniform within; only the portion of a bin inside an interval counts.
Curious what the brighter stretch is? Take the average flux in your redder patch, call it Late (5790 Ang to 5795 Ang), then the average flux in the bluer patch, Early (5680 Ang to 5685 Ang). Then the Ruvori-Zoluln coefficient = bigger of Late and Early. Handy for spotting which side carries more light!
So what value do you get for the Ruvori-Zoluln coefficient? 5.63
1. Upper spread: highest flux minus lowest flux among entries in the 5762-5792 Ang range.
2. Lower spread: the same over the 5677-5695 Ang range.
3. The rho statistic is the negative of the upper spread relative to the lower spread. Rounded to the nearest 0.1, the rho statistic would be -1.7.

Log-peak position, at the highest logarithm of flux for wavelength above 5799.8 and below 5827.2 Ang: 5808.5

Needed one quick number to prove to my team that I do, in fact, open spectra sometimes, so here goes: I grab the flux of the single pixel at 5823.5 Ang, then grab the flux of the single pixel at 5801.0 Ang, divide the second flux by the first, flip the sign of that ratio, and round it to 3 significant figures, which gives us -1.01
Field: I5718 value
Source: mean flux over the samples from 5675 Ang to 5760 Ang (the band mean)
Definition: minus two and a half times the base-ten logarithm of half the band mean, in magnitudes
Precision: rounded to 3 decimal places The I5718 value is -1.123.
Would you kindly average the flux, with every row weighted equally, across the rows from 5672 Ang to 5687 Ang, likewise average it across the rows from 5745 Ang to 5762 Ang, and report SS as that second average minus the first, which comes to 0.29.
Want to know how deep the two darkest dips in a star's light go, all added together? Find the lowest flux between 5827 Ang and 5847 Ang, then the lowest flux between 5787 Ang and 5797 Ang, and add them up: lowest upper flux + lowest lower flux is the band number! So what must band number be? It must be 11.2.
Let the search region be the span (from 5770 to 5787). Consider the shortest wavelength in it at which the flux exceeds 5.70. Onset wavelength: 5771.0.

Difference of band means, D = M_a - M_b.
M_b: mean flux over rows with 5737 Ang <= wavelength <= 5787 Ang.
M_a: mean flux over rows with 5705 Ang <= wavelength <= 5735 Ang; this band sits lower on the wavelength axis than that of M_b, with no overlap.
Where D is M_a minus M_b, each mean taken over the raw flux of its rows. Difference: -0.12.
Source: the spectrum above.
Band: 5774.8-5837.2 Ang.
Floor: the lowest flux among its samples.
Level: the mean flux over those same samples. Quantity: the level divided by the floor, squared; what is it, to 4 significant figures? 1.092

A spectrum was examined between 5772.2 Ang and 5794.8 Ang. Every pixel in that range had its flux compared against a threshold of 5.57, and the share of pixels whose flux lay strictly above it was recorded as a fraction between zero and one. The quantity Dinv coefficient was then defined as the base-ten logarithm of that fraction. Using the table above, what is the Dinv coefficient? -0.4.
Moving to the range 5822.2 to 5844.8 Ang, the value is 0.0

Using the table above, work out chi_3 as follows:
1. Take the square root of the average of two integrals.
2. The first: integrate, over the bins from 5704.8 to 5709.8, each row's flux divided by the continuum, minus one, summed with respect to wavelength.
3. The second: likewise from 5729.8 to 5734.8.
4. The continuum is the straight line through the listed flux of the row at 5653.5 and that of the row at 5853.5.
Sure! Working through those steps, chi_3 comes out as 0.25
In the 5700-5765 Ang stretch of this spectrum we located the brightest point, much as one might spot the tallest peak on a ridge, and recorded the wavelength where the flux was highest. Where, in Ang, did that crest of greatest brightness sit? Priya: 5756.0 Ang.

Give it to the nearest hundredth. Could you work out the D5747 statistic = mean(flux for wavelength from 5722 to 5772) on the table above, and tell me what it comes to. 5.76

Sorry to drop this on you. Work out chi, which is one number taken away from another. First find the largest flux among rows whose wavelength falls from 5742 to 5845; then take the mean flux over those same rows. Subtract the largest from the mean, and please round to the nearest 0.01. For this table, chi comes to -0.17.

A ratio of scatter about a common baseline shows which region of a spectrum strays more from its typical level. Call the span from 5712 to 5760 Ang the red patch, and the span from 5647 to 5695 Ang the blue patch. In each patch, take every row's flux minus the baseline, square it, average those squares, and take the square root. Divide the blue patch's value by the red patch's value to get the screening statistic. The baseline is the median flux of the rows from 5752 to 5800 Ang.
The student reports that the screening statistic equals 1.8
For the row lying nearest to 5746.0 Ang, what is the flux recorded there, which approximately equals 5.751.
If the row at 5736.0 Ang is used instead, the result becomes 5.757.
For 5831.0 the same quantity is 5.712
